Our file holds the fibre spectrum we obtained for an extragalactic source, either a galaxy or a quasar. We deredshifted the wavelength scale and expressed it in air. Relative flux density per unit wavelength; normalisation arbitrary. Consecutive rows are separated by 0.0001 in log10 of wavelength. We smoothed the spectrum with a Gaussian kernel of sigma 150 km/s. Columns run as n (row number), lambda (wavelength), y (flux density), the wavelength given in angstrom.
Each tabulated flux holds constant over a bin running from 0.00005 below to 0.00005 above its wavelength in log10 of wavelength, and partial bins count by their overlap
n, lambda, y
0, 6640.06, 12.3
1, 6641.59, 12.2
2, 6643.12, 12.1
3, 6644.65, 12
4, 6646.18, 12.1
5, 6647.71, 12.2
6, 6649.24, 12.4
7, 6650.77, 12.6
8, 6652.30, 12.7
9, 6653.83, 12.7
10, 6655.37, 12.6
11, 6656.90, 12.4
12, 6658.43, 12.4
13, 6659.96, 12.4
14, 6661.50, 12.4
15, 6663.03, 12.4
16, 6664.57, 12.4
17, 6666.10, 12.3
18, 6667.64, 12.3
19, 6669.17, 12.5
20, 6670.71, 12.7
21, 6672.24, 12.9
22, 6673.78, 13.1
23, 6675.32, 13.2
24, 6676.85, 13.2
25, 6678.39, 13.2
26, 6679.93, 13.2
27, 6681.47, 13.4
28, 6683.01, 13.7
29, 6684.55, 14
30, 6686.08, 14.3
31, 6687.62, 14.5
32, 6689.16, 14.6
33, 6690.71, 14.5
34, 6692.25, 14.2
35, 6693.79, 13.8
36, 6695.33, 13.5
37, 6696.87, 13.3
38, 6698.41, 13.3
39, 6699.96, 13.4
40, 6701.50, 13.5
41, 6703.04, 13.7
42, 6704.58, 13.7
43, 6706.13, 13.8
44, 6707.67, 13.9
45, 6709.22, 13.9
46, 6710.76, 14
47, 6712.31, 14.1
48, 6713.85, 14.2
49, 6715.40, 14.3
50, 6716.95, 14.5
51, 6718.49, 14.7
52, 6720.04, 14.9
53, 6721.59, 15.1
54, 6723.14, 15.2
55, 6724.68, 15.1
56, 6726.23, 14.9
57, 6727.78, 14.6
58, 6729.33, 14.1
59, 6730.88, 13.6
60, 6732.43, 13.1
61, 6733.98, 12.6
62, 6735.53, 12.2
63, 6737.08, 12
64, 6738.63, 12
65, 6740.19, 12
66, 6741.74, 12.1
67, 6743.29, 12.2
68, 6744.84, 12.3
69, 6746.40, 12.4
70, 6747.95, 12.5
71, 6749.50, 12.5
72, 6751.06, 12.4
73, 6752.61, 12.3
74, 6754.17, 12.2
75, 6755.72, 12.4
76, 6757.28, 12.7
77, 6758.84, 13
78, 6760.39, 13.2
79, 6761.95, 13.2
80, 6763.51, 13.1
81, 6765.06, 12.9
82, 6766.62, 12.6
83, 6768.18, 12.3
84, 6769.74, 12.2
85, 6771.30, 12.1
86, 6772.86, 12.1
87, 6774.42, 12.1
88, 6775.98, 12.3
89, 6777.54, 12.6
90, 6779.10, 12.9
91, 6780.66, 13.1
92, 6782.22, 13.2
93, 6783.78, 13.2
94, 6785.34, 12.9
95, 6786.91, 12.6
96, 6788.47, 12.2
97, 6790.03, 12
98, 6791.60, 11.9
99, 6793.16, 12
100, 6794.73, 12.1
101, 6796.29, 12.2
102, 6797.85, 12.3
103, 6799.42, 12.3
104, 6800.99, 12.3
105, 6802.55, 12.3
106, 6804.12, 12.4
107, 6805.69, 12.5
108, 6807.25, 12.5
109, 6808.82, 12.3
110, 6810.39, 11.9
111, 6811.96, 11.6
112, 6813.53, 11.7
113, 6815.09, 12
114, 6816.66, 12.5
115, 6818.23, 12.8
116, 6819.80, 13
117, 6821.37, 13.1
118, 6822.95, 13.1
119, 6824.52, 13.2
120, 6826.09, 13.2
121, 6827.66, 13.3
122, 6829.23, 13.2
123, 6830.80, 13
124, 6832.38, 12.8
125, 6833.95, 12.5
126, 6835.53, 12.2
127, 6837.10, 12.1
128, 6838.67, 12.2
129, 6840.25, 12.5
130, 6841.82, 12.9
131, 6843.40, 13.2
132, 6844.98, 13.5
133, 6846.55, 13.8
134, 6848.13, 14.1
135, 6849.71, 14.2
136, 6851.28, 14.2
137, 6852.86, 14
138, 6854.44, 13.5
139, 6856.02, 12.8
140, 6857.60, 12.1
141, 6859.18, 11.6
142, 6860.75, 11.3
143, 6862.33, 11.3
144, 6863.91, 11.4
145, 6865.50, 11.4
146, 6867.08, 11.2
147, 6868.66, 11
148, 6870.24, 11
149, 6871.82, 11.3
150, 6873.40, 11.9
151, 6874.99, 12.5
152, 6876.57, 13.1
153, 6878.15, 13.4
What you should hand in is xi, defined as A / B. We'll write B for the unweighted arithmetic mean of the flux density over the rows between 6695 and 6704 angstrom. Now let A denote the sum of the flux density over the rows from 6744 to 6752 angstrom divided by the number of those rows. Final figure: 0.92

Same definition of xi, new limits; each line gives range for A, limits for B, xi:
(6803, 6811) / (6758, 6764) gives 0.94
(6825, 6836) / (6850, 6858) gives 0.97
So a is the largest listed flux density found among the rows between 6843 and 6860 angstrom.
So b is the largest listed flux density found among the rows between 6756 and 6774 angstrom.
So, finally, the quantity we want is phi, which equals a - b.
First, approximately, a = 14.2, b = 13.2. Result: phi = 1.0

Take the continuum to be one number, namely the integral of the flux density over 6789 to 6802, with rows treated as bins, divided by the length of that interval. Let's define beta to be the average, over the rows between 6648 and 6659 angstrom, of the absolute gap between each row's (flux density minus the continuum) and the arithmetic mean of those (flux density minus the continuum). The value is 0.122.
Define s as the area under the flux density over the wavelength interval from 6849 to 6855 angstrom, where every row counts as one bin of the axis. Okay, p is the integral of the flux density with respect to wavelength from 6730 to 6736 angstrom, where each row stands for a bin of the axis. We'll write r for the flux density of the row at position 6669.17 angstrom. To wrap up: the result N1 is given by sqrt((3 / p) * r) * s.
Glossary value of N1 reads 58.4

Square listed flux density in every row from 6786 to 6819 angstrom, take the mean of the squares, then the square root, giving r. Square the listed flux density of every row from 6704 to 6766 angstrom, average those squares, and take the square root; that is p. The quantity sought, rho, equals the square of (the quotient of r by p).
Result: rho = 0.8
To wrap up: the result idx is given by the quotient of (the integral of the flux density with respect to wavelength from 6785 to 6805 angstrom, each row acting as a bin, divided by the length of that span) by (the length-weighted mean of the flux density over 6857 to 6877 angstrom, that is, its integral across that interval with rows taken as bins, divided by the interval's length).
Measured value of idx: 1.06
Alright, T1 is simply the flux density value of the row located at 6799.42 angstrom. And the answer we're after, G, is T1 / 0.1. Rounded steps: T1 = 12.3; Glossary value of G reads 123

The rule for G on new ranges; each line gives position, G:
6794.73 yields 121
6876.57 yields 131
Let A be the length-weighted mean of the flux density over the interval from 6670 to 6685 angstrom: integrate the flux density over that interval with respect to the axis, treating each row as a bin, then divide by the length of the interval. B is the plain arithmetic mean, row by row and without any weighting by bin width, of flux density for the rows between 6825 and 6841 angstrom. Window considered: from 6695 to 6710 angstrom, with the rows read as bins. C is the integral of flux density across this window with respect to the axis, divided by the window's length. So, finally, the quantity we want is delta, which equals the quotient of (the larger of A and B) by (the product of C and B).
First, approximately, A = 13.2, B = 12.7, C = 13.61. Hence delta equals 0.0766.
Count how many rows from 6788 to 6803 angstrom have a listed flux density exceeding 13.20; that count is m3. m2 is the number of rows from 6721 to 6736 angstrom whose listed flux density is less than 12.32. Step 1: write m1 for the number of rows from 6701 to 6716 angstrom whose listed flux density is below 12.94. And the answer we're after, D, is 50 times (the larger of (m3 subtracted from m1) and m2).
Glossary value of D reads 50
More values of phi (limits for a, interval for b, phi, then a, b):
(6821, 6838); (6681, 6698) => -1.3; 13.3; 14.6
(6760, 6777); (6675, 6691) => -1.4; 13.2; 14.6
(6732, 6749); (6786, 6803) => 0.5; 13.1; 12.6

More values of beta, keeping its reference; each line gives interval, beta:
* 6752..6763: 0.359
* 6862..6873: 0.139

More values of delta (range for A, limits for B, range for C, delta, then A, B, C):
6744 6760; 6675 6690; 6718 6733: 0.0688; 12.5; 13.7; 14.54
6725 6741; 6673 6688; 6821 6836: 0.0771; 13.2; 13.6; 12.96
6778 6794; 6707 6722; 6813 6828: 0.0781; 12.6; 14.4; 12.80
